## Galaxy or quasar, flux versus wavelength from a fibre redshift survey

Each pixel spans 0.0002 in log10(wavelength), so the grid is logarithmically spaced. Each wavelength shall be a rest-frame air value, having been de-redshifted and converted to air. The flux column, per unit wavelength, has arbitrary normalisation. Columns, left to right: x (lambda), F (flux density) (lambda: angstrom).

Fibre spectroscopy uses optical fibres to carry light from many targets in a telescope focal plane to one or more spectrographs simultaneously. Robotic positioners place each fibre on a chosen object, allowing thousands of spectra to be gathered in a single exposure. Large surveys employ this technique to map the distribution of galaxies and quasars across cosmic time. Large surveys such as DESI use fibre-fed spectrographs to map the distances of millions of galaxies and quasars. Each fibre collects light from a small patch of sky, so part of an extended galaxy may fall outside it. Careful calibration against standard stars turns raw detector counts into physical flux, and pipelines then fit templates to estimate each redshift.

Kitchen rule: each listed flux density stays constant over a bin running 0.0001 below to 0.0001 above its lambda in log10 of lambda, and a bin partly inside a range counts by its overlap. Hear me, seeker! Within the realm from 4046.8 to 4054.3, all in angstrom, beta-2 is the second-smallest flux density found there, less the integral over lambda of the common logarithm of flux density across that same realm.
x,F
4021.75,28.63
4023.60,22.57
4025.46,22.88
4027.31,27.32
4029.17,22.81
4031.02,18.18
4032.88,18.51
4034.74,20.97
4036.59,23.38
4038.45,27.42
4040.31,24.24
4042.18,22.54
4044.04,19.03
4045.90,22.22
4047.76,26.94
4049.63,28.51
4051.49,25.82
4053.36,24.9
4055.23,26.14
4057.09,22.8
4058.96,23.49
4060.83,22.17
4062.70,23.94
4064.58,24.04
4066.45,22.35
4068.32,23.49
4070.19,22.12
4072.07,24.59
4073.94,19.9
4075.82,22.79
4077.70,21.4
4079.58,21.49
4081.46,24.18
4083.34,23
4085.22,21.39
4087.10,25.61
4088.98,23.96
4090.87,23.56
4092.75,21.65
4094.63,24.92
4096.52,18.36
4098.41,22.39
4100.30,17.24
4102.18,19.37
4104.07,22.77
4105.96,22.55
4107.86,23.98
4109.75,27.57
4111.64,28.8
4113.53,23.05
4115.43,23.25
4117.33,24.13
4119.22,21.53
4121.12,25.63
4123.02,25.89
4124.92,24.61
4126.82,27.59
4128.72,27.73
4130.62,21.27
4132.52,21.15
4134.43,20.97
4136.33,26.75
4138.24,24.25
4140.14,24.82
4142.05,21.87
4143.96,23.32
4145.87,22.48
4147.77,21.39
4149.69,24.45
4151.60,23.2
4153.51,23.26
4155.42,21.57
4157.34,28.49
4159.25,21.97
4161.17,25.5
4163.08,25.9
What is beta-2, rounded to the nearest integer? 15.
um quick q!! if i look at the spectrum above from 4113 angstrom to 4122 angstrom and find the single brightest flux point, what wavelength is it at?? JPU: 4121.12 angstrom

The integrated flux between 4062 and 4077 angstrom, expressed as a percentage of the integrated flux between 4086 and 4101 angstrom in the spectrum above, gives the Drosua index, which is 103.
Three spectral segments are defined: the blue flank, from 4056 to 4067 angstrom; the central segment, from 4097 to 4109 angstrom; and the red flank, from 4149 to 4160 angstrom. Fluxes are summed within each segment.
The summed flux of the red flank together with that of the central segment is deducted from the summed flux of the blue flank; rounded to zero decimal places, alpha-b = -132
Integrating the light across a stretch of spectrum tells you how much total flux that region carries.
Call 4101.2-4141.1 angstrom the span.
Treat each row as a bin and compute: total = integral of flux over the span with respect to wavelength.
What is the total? 964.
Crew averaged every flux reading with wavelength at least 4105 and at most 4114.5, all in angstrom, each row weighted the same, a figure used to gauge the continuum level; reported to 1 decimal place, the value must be 25.2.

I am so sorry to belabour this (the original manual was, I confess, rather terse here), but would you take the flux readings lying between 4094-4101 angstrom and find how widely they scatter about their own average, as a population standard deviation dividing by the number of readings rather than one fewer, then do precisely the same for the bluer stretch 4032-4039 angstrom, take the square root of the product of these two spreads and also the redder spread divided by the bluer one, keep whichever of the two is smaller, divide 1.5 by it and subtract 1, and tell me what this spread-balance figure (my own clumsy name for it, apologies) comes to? 0.6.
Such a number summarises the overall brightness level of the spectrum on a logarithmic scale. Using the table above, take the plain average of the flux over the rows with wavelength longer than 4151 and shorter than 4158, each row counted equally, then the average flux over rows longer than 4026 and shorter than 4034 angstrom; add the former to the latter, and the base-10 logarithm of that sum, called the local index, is 1.66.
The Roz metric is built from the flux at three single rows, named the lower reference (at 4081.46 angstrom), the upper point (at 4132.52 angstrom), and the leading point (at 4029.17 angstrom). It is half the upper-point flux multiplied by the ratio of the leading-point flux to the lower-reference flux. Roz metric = 10.0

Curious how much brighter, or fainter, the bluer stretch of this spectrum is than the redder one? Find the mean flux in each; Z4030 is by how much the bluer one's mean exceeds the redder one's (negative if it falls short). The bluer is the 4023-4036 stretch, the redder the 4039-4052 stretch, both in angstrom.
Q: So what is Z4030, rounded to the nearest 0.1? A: -2.3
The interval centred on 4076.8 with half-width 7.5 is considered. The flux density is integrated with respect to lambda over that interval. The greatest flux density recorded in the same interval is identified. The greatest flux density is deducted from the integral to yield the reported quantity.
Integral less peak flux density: 312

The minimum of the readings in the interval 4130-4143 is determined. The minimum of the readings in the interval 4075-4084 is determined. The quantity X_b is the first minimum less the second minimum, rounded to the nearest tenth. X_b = -0.4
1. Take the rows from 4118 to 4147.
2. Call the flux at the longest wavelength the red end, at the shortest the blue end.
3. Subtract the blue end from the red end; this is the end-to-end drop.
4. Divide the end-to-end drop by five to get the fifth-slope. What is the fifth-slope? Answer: 0.2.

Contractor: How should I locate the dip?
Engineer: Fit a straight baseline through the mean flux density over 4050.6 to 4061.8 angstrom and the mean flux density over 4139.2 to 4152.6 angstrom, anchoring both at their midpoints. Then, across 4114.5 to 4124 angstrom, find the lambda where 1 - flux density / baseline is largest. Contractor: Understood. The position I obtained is 4119.22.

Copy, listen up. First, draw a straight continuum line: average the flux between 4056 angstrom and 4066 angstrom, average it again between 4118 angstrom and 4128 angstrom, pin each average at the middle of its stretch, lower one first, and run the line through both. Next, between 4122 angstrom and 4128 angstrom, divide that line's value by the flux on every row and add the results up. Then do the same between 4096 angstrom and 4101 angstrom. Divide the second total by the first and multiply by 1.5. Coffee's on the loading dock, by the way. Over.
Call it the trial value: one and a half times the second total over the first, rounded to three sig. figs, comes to 1.98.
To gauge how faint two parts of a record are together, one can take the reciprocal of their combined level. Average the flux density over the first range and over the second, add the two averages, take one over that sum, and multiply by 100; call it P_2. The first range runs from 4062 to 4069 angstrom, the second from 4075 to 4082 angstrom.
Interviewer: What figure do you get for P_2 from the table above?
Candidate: 2.18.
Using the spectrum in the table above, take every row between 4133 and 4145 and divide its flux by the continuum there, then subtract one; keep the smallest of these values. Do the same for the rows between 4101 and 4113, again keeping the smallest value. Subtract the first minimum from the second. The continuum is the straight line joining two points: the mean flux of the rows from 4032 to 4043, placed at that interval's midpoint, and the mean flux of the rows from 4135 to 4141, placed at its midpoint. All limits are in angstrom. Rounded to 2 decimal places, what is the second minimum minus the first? -0.04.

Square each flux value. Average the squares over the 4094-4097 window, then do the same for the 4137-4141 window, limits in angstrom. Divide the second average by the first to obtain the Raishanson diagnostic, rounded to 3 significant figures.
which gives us 1.26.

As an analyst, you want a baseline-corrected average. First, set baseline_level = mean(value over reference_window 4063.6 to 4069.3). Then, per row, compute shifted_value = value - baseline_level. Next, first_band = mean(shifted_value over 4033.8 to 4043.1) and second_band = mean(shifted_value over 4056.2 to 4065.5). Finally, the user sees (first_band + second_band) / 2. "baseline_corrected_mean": 0.21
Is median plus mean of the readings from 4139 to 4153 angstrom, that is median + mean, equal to 46.3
